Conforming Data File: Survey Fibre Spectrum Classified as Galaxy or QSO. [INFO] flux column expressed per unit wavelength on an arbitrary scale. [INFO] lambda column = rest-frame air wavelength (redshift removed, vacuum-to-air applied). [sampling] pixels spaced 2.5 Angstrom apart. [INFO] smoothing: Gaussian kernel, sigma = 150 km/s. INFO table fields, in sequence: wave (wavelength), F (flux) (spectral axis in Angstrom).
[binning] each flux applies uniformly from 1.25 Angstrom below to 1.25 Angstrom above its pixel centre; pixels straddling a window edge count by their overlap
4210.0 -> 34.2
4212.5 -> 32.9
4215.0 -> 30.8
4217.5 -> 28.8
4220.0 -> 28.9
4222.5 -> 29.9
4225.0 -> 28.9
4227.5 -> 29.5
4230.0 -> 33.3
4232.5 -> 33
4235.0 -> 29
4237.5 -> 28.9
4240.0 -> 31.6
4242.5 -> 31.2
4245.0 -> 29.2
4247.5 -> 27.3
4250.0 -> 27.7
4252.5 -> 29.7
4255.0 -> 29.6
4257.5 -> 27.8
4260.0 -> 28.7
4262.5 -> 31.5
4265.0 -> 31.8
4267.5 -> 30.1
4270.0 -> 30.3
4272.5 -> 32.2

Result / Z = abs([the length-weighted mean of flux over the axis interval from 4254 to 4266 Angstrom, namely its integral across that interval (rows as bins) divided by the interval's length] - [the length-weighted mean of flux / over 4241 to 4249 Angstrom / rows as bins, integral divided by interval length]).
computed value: 0.6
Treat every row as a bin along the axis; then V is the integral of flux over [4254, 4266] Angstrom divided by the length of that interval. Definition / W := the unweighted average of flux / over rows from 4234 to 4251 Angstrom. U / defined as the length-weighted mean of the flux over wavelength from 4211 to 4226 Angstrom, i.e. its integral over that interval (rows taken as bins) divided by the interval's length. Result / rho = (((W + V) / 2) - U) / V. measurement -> -0.019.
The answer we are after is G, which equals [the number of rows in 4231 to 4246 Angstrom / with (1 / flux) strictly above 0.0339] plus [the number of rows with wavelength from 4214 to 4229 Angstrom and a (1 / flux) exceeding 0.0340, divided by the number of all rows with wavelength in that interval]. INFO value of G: 3.50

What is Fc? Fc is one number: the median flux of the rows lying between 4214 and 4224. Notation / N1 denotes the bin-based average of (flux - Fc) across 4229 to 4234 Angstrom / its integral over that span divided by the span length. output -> 3.5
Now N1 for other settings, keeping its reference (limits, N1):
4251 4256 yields 0.2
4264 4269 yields 1.5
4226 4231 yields 1.8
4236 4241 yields 0.7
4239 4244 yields 1.9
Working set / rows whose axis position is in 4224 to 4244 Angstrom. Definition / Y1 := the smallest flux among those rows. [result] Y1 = 28.9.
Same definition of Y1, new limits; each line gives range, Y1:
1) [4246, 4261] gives 27.3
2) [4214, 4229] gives 28.8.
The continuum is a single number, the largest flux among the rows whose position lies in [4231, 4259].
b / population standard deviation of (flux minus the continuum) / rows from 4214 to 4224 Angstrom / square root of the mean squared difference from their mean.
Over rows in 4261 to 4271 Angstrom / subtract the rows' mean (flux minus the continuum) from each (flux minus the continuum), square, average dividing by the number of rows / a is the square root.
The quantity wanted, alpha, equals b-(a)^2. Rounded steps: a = 0.74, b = 0.82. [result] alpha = 0.3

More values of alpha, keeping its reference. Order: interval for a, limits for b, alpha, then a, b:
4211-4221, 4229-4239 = -0.7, 1.67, 2.10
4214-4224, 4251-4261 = 0.1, 0.82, 0.77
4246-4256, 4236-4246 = 0.0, 1.08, 1.19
